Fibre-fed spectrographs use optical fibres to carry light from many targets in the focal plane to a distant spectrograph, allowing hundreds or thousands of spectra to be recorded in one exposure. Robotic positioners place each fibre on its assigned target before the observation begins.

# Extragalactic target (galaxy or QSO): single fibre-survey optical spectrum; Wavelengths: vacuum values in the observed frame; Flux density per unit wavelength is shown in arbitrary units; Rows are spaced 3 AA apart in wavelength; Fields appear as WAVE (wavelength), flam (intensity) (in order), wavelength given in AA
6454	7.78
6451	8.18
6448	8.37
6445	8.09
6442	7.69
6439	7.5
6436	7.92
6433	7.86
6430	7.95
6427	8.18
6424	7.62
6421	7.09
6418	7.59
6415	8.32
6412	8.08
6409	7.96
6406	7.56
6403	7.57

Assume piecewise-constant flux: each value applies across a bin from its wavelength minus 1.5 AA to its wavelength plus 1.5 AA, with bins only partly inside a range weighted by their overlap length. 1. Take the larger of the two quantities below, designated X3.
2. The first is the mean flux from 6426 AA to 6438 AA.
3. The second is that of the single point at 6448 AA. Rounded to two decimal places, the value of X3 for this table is 8.37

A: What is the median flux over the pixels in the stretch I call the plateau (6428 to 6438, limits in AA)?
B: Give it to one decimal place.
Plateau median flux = 7.9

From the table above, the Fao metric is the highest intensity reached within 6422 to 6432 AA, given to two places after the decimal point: 8.18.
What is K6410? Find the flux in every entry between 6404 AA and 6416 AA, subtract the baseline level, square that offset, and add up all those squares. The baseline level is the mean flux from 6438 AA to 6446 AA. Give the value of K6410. 0.5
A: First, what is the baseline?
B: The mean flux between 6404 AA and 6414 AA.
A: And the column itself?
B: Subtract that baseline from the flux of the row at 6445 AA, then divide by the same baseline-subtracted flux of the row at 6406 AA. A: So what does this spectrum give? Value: -0.7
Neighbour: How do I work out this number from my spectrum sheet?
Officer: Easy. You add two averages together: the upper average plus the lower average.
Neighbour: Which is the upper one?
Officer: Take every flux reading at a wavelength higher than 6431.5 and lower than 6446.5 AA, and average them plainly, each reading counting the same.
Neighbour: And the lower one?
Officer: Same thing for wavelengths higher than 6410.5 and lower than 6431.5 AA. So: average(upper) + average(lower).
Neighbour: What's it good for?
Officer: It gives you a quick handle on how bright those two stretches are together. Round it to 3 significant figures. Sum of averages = 15.6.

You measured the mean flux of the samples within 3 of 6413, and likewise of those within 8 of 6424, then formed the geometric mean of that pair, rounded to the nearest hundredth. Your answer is 7.94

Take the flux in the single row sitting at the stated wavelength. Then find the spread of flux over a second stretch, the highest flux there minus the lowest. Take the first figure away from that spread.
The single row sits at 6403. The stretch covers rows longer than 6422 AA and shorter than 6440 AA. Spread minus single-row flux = -6.9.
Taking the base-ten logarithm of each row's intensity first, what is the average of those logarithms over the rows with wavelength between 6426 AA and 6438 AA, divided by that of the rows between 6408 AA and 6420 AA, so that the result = 1.00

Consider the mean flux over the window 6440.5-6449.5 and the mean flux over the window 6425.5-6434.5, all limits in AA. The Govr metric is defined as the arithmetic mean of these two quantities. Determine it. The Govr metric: 8.02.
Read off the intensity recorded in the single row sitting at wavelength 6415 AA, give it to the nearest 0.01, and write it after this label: 8.32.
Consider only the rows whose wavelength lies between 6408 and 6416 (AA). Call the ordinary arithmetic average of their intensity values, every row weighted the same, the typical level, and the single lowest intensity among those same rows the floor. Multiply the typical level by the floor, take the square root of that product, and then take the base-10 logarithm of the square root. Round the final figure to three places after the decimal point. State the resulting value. 0.905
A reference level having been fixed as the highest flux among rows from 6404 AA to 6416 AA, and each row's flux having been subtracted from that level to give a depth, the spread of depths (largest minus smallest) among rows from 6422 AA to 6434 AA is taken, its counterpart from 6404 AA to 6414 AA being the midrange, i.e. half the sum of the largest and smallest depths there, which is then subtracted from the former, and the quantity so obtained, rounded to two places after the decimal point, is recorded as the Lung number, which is 0.06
